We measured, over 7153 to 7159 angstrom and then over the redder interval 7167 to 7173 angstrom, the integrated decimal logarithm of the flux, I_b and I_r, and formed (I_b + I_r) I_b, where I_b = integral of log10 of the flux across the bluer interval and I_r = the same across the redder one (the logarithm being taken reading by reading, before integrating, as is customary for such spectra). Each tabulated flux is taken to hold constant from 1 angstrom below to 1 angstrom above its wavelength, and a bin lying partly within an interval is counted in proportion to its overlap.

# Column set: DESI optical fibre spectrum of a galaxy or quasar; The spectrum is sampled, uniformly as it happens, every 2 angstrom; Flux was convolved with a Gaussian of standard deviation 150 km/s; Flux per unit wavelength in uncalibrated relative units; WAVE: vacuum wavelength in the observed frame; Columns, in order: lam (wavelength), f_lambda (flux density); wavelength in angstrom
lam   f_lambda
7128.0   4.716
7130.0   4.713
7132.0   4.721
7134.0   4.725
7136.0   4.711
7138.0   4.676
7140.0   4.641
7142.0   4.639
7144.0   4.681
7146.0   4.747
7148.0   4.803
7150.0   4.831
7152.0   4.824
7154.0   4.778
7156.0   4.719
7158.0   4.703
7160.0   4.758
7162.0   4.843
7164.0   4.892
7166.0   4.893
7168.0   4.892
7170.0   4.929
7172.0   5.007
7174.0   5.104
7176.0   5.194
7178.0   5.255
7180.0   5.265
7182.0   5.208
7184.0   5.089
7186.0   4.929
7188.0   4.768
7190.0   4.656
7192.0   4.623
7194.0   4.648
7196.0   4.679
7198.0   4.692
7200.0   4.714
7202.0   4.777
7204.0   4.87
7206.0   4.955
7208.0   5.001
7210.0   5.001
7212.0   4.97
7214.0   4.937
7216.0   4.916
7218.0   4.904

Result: 33.3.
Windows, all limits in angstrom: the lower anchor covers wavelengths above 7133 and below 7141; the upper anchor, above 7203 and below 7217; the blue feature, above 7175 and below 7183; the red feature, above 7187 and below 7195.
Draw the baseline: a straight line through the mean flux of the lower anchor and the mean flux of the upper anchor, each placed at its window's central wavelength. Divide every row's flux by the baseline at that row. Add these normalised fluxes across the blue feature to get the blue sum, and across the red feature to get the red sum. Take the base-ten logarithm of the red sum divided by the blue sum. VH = -0.05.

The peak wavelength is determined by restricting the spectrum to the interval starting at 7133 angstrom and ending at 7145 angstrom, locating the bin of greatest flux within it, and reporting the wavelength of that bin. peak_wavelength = 7134.0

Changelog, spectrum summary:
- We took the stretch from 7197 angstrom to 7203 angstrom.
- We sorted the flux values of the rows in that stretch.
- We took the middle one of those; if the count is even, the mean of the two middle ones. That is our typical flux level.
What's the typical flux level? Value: 4.71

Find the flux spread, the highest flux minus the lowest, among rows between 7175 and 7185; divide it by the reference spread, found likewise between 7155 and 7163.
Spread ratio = 1.3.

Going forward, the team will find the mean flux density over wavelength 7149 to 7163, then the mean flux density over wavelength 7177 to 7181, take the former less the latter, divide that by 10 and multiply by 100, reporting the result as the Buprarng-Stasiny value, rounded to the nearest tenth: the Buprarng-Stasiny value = -4.8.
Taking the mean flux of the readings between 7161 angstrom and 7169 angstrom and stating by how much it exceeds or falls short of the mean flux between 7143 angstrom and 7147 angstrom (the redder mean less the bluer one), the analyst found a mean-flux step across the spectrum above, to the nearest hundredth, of 0.17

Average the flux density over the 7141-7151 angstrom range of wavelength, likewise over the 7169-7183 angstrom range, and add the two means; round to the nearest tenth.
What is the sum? 9.9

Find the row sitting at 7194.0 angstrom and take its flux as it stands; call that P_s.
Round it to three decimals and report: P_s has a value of 4.648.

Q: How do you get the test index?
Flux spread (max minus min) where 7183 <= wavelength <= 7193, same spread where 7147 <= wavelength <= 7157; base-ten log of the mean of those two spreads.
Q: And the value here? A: -0.539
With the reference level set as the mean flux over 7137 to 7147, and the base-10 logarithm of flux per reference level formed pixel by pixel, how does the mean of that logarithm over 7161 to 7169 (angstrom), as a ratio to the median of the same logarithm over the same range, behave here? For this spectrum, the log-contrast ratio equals 0.95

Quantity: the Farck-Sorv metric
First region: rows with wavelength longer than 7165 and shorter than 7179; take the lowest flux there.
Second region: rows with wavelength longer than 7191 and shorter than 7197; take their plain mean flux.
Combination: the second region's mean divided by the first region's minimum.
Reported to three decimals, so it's 0.951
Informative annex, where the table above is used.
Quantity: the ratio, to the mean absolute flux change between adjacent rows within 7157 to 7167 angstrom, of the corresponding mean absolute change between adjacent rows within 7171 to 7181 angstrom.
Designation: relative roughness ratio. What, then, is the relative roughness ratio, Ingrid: 1.4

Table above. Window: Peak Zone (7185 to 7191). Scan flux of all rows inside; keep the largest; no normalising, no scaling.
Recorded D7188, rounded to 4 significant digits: 4.929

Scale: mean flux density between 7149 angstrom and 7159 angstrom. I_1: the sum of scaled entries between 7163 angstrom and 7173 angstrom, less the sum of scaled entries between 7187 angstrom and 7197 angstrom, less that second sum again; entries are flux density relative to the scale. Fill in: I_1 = -4.64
